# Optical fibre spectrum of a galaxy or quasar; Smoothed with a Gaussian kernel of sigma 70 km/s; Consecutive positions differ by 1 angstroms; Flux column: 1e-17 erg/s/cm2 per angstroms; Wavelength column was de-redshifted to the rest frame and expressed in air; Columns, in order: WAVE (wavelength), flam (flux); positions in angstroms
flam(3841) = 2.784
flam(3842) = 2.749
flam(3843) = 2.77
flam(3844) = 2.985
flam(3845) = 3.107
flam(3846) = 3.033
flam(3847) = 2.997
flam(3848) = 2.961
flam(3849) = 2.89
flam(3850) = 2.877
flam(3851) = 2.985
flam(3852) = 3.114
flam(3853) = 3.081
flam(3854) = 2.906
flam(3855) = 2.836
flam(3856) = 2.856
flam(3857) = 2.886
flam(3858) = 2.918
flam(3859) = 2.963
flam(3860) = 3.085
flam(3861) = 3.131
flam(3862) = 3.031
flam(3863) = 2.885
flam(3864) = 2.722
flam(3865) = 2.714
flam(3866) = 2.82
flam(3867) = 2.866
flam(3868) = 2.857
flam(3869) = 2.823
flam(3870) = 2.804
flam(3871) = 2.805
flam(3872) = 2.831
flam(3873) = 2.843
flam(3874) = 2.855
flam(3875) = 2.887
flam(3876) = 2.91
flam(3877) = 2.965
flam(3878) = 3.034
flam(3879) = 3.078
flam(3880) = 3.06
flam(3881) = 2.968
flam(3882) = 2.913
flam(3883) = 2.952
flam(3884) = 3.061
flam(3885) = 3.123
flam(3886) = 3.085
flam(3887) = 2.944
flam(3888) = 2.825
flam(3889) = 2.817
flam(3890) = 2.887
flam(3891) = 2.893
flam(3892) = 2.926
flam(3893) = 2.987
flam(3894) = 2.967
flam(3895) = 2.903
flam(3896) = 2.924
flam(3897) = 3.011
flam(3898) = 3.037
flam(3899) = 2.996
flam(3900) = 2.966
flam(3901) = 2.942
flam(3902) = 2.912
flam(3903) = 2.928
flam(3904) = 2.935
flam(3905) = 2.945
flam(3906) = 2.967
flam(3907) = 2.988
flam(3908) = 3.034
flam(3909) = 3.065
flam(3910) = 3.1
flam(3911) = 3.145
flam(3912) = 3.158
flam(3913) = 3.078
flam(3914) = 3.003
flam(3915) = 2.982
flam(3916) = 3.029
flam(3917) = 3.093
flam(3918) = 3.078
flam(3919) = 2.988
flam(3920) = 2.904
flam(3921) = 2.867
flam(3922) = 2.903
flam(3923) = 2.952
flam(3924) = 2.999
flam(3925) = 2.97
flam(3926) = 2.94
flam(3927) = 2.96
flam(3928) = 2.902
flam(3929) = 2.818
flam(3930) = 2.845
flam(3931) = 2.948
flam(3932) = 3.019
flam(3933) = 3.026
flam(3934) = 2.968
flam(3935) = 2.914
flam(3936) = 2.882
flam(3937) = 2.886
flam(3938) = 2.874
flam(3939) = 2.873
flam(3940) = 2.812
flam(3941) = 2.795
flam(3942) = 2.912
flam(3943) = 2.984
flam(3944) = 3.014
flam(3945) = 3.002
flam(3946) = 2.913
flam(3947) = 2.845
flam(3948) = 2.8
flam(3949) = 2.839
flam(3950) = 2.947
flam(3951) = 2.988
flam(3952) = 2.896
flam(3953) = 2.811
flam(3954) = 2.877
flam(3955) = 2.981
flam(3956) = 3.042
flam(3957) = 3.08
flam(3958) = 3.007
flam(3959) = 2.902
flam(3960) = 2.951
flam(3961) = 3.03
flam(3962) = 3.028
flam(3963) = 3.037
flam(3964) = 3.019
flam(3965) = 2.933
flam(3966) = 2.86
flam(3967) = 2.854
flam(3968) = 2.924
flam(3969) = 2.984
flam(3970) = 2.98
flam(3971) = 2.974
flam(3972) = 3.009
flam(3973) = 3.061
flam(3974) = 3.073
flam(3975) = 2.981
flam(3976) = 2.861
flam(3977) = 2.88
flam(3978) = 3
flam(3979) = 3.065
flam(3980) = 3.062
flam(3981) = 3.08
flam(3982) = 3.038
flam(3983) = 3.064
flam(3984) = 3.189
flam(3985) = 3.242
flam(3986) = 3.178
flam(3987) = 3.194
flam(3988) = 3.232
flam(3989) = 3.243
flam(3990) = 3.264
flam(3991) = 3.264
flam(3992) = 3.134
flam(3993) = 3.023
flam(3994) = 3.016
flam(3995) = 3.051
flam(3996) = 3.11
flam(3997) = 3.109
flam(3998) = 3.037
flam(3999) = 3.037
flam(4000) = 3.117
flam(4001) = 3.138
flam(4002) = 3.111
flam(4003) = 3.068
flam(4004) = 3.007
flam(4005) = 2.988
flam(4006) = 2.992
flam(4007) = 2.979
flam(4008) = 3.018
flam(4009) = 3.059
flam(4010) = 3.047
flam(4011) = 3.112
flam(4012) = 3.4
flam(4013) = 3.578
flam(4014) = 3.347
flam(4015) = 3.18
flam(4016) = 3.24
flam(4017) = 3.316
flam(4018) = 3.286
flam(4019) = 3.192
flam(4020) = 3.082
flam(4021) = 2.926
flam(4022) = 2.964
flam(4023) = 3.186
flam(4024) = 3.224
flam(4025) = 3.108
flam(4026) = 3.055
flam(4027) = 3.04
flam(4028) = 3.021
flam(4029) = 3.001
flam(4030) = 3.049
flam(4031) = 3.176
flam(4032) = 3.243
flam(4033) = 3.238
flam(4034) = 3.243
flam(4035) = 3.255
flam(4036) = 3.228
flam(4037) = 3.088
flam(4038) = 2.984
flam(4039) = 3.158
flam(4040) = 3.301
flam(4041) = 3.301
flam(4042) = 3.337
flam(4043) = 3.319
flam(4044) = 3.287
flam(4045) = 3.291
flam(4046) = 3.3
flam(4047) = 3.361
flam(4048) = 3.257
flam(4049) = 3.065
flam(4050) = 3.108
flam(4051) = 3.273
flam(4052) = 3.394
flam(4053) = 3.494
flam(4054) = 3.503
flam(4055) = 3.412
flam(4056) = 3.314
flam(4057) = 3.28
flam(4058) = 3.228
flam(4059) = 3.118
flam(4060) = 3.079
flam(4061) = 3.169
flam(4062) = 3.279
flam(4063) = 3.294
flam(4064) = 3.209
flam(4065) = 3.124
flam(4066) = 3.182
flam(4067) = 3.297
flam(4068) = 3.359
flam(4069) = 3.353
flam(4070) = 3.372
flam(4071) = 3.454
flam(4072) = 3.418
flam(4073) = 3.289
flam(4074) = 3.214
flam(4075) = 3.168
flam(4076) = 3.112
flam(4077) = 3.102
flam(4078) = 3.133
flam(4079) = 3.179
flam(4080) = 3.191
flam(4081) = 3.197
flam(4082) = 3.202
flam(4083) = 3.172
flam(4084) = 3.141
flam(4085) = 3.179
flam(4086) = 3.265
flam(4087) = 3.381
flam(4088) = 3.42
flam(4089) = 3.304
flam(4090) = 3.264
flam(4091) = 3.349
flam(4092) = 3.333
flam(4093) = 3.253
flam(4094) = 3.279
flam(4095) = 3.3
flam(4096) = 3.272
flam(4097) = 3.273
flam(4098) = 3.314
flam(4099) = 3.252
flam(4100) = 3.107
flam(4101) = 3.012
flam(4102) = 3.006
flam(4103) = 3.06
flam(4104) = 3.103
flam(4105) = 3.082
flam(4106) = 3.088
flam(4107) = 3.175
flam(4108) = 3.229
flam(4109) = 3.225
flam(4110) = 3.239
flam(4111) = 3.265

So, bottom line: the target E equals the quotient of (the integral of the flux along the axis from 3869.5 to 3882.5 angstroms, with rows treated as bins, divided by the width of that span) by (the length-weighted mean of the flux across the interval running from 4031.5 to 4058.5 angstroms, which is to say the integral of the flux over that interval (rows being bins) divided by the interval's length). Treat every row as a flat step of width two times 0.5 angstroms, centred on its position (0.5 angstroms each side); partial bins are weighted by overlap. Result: 0.89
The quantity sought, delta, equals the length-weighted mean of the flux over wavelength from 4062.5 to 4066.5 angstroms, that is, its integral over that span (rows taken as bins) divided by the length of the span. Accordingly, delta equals 3.20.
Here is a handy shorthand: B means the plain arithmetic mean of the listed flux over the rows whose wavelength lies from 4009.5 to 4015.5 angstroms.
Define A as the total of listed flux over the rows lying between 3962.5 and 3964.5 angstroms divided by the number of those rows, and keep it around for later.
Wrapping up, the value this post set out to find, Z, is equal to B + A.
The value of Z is 6.31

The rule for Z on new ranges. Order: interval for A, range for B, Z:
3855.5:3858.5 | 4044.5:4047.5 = 6.20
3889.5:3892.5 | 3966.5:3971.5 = 5.85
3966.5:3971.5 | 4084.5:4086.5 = 6.17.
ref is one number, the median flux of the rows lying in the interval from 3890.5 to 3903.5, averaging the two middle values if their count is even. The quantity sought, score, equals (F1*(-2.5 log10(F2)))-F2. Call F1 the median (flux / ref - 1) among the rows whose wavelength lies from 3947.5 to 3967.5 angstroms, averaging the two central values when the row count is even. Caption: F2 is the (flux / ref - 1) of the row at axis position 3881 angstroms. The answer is 0.00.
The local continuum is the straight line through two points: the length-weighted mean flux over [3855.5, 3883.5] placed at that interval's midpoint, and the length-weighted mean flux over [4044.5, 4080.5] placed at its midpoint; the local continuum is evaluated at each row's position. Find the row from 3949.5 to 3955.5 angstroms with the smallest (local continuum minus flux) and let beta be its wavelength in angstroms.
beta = 3951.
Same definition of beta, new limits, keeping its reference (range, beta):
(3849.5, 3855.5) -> 3852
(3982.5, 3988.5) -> 3985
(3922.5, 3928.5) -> 3924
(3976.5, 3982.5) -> 3981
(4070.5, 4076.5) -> 4071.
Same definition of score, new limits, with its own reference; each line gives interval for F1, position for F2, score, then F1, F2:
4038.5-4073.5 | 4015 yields 0.25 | 0.12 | 0.08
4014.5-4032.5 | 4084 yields 0.13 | 0.07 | 0.07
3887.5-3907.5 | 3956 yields -0.04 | 0.00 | 0.03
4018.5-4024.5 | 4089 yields 0.03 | 0.07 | 0.12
